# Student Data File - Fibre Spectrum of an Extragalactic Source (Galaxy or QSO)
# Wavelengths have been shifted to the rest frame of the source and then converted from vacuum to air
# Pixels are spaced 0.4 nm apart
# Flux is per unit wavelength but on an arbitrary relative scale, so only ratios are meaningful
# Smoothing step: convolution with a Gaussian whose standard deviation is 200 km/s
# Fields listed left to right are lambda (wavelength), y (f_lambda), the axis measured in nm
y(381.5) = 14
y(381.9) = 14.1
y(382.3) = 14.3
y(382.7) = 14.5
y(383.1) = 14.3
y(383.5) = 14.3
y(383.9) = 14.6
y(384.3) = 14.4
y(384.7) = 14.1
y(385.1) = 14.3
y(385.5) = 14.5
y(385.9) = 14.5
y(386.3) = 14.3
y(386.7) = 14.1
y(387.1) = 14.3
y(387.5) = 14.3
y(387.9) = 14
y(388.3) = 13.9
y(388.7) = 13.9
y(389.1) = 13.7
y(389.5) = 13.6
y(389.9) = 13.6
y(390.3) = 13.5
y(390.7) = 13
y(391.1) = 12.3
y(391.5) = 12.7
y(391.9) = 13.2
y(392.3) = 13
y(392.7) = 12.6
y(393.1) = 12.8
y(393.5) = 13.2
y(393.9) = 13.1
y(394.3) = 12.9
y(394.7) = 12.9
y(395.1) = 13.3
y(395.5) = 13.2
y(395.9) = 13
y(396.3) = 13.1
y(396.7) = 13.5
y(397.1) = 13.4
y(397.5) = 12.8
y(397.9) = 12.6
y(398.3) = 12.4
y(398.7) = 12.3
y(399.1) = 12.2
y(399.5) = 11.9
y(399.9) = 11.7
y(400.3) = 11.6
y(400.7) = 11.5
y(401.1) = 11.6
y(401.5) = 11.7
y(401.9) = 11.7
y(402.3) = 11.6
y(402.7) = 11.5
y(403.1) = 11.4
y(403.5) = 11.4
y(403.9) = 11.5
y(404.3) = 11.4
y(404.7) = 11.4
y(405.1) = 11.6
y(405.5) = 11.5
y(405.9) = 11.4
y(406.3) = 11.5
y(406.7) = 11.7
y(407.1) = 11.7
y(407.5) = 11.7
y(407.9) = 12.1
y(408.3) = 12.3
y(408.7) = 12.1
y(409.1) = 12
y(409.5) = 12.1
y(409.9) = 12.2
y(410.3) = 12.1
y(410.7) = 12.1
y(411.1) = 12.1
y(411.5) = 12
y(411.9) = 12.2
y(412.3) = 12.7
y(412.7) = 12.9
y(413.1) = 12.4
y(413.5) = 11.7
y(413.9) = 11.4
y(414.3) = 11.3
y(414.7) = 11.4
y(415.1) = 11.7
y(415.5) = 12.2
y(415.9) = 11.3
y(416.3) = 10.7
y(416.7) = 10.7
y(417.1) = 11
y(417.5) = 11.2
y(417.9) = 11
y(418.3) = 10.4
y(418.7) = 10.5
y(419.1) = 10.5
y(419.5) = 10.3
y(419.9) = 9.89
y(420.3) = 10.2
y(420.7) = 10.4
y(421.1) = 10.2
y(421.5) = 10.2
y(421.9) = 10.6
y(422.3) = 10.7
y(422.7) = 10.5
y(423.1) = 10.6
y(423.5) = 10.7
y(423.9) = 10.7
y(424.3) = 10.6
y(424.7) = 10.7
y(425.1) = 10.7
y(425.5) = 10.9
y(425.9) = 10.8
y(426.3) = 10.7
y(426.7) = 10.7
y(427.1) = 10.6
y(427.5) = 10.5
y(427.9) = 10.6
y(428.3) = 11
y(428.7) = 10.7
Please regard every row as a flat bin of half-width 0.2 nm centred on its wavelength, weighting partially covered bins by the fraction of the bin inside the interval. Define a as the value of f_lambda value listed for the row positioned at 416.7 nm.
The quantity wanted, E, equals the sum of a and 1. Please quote 11.7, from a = 10.7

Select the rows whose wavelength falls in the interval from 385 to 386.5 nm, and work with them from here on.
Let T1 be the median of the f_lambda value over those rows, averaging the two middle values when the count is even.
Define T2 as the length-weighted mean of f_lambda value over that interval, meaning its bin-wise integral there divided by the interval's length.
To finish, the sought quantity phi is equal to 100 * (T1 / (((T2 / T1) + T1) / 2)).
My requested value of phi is 187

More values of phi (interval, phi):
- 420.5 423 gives 183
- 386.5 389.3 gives 187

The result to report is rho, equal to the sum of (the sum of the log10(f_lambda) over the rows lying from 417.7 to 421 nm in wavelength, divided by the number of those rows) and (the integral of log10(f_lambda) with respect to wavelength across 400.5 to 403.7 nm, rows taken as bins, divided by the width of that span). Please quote 2.08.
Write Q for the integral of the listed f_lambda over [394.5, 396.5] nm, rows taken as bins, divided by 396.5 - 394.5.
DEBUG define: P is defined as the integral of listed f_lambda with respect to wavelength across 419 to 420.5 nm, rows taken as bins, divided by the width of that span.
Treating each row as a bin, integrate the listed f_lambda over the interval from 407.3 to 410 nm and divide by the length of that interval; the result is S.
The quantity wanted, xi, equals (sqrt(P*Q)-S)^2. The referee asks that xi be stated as 0.3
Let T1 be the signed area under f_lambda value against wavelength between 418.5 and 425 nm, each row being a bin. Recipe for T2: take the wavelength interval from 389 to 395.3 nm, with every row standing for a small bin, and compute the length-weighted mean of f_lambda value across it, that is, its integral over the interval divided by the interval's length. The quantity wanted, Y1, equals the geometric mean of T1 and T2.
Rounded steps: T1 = 68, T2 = 13.1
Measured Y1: 29.8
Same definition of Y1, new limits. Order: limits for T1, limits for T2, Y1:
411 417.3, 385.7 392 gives 31.8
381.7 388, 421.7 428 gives 31.0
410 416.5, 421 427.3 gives 28.7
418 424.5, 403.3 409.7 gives 28.2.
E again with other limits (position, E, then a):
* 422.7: 11.5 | 10.5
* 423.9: 11.7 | 10.7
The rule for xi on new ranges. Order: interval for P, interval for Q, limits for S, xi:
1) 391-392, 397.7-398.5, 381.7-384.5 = 3.0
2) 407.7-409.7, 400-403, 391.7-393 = 1.1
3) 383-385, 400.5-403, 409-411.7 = 0.6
